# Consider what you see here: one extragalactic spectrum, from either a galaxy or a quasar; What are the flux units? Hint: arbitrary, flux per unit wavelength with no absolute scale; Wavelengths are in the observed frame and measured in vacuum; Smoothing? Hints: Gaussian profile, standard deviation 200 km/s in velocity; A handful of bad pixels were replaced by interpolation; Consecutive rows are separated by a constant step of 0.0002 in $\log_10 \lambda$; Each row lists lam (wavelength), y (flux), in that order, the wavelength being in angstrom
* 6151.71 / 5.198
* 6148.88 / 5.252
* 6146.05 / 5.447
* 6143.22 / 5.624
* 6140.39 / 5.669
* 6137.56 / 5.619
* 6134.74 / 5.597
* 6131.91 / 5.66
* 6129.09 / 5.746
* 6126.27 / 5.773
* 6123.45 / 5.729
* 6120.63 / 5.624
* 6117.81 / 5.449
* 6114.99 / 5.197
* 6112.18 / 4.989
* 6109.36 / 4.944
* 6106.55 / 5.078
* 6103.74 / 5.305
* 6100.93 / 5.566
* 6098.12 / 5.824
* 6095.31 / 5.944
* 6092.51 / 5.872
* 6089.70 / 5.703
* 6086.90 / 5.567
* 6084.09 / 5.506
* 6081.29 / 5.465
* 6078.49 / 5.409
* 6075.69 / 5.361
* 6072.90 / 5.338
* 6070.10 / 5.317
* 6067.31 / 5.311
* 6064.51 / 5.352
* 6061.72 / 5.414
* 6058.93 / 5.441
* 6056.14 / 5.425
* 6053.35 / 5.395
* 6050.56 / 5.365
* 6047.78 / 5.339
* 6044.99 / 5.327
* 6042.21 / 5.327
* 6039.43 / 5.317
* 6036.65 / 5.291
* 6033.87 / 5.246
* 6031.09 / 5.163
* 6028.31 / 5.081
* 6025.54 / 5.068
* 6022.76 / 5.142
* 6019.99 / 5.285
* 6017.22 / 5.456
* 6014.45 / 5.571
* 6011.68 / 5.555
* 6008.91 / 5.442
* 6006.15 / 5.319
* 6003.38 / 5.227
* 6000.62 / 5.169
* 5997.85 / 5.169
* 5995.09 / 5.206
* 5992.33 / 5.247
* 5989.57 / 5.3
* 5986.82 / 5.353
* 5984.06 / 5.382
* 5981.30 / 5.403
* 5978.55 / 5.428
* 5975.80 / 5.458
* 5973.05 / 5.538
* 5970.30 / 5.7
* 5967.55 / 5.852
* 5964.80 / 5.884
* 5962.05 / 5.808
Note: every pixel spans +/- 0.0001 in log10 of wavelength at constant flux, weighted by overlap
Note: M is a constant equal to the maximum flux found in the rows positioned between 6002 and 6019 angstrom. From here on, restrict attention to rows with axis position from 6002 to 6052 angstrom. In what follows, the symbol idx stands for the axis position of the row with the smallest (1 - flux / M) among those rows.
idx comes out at 6014.45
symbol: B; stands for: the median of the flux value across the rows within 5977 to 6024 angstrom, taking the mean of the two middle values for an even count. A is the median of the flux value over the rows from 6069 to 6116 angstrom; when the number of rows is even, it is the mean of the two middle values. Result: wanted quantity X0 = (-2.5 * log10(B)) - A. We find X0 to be -7.22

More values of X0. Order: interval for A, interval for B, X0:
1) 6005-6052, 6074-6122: -7.16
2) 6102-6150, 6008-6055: -7.41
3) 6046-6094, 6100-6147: -7.28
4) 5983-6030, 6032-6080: -7.10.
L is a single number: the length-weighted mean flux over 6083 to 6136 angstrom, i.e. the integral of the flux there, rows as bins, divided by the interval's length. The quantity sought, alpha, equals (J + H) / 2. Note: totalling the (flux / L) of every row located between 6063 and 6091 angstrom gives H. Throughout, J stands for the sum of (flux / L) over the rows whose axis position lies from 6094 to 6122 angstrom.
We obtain 9.8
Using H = 9.8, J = 9.8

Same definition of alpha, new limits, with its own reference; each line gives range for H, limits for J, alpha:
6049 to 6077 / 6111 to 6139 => 9.9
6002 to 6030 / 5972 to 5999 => 9.6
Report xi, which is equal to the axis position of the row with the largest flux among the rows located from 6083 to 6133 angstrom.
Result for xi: 6095.31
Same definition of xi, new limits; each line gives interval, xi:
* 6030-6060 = 6058.93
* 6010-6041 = 6014.45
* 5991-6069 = 6014.45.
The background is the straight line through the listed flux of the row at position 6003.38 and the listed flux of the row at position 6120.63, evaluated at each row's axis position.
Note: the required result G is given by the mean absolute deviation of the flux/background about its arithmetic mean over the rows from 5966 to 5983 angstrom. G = 0.030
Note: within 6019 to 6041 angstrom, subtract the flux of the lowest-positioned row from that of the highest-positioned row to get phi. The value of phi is 0.03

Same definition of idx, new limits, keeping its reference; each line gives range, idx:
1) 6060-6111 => 6095.31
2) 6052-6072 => 6058.93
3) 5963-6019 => 5964.80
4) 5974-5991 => 5975.80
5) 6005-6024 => 6014.45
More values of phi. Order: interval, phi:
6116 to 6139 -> 0.17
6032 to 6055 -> 0.15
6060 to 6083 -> 0.05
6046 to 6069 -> -0.03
